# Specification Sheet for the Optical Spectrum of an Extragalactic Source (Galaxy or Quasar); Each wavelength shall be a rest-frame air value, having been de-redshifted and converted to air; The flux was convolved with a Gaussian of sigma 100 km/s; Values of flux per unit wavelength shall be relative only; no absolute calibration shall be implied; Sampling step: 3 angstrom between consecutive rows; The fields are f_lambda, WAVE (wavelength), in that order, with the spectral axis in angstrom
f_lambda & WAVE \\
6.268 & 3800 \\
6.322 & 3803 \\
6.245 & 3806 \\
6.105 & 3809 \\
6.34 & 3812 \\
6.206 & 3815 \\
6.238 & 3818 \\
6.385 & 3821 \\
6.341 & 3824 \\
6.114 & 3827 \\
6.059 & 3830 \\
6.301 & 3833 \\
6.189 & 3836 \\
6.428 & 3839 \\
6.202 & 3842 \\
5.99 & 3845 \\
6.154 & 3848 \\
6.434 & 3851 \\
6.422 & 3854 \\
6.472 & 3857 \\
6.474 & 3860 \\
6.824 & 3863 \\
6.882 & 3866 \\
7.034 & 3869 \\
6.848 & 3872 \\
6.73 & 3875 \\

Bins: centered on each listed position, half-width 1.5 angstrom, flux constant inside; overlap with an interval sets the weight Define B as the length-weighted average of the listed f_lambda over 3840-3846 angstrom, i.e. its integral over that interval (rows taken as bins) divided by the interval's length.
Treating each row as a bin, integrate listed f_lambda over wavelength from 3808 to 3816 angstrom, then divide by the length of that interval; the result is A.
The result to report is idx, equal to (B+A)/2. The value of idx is 6.18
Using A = 6.22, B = 6.13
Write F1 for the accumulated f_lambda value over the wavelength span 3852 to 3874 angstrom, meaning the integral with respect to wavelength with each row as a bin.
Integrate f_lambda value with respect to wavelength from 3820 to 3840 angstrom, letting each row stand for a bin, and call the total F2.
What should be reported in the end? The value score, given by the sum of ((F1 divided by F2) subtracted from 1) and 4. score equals 3.82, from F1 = 147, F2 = 125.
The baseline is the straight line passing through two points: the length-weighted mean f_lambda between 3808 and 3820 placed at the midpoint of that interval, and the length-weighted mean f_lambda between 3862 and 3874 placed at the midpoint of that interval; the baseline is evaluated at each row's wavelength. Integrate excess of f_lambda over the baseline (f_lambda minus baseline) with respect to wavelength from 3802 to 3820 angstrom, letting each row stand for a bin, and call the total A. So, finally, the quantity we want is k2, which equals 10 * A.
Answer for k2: 8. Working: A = 0.8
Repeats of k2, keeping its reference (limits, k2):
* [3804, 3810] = 3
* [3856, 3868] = -16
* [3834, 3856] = -76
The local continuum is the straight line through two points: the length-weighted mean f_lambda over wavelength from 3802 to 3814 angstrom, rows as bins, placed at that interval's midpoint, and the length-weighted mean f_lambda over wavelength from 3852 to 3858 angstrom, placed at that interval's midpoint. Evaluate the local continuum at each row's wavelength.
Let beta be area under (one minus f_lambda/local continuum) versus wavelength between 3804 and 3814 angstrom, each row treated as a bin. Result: 0.03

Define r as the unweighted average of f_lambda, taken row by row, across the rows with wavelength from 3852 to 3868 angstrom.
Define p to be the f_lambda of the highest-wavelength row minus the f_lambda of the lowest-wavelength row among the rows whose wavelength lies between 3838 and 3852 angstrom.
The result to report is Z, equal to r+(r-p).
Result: 13.2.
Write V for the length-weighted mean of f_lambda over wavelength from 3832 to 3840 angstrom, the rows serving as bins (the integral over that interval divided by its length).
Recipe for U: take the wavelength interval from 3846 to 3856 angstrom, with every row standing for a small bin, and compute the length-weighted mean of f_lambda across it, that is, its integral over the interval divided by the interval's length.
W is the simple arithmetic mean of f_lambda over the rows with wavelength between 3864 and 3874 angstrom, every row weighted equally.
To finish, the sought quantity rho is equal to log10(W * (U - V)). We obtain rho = -0.7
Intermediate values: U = 6.33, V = 6.30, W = 6.9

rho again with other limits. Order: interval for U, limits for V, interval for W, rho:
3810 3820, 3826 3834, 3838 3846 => -0.2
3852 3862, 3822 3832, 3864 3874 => 0.3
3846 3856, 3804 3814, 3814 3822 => -0.2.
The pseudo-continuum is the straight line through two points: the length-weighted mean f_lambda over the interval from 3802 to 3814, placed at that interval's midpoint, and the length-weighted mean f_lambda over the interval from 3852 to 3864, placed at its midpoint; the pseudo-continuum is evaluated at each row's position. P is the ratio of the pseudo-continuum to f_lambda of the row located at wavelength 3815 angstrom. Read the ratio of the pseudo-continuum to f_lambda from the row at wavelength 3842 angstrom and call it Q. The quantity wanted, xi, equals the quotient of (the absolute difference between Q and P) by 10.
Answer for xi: 0.0025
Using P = 1.01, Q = 1.04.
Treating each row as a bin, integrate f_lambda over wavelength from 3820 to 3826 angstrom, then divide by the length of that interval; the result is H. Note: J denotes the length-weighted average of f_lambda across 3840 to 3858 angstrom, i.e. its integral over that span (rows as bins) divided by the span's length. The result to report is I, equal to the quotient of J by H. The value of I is 0.99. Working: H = 6.34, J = 6.28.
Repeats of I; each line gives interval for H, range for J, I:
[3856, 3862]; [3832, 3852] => 0.96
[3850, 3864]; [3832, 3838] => 0.96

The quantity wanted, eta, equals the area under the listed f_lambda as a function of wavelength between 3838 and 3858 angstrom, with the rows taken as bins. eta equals 126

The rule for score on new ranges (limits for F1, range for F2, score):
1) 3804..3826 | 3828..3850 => 3.99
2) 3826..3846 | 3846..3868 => 4.14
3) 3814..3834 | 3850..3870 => 4.06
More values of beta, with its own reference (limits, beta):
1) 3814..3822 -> 0.02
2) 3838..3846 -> 0.23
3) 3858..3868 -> -0.39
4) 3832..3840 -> 0.08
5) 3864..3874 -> -0.62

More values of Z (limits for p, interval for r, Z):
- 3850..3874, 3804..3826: 12.1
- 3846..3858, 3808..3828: 12.2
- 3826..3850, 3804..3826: 12.5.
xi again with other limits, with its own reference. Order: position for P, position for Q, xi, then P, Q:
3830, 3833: 0.0038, 1.05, 1.01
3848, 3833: 0.0038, 1.05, 1.01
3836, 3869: 0.0098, 1.04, 0.94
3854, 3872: 0.0048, 1.01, 0.97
